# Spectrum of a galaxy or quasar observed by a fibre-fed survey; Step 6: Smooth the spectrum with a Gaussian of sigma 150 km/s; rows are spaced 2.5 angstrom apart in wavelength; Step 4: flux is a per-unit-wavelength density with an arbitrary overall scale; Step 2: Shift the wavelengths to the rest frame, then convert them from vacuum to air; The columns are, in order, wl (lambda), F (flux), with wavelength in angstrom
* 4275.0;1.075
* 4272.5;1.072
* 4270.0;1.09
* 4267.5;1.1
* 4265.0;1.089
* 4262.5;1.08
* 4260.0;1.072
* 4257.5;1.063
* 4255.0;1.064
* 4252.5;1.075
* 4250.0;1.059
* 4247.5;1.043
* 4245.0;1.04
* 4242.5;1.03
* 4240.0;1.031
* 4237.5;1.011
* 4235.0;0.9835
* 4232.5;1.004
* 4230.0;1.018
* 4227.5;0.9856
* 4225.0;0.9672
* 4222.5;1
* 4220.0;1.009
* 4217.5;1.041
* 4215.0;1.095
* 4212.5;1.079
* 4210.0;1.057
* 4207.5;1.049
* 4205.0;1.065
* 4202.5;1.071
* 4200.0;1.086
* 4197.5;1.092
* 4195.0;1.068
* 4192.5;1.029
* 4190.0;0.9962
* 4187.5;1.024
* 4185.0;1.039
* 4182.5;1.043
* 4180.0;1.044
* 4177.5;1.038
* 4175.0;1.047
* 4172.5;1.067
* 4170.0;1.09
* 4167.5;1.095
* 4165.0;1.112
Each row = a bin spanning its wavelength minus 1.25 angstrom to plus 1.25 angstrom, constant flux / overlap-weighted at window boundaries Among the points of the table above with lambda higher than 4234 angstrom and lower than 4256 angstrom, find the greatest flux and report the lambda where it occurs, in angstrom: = 4252.5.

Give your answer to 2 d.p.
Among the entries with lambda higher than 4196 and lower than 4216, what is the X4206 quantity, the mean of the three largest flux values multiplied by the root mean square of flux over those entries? 1.17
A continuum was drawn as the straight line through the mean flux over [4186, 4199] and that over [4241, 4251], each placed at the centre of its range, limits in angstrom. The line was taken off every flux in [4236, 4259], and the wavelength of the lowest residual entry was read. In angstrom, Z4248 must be 4237.5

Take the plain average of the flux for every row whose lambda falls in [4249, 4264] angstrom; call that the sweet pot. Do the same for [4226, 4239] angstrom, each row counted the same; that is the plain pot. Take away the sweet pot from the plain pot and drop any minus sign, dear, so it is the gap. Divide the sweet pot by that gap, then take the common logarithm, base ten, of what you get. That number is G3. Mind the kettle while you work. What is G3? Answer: 1.19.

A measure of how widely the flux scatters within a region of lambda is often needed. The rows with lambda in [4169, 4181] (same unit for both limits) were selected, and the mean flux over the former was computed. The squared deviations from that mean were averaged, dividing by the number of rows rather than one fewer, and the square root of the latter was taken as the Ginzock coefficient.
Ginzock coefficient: 0.0191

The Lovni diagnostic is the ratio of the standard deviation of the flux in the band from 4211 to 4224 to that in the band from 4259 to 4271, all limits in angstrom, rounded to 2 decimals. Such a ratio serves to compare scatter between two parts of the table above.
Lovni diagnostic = 3.93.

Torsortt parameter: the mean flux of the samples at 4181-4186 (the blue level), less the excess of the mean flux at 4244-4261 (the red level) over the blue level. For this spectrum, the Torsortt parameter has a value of 1.02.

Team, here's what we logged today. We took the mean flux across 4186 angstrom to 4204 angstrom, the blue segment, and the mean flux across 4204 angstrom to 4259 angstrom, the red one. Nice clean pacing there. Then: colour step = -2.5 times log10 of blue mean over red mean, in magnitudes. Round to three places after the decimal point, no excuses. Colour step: -0.018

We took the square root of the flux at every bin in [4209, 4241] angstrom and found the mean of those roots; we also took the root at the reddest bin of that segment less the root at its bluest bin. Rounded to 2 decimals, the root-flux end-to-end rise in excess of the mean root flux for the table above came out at -1.02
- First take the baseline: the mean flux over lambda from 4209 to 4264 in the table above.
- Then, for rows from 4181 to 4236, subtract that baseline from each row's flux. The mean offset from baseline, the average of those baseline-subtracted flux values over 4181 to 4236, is 0.000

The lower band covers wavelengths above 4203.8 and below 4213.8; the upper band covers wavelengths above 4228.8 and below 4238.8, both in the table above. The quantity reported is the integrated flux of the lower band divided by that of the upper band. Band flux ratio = 1.06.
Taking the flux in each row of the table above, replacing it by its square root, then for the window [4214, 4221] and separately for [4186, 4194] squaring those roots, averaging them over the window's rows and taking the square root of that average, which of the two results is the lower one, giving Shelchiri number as 1.008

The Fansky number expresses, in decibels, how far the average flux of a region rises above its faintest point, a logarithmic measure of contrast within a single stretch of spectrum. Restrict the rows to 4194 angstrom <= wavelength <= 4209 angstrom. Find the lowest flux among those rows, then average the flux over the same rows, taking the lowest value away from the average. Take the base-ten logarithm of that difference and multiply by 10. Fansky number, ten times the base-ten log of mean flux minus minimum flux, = -16.4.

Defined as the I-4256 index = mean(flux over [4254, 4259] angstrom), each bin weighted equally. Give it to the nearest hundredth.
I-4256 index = 1.06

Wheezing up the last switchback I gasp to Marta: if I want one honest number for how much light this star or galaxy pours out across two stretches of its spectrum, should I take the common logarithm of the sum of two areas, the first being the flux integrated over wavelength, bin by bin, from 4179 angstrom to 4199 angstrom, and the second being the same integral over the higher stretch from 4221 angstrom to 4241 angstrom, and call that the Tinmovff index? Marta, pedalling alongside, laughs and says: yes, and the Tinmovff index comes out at 1.61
